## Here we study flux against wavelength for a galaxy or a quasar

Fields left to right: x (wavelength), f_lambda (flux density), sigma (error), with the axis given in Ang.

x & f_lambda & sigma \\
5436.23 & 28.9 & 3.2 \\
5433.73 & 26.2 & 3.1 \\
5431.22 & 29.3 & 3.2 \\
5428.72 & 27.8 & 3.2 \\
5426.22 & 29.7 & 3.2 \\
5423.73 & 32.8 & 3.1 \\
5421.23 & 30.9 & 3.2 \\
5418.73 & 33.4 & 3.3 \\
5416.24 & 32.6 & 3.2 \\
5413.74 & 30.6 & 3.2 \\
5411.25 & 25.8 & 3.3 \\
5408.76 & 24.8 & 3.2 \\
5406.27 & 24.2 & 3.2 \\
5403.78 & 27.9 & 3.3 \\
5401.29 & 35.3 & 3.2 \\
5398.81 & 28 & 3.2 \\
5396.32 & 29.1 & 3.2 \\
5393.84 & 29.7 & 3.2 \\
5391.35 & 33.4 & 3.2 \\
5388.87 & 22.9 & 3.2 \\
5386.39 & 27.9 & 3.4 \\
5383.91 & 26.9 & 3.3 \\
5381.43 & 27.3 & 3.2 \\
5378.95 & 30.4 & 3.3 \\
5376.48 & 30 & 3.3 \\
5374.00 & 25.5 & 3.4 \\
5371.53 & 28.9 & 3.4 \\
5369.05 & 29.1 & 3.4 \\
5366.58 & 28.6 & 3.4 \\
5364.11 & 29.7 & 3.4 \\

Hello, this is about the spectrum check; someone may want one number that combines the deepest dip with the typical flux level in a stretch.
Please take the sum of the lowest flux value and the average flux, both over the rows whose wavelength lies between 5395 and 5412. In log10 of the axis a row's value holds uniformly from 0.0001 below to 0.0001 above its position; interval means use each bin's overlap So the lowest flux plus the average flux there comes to 52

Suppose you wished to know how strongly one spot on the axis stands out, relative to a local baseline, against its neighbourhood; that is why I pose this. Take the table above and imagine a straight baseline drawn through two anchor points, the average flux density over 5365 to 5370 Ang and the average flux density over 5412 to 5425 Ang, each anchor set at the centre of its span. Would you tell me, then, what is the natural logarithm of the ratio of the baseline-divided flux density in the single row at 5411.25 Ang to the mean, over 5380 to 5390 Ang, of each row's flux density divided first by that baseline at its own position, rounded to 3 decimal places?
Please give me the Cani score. -0.071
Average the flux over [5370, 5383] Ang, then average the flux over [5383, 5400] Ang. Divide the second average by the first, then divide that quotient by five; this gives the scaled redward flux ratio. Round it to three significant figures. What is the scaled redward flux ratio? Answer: 0.199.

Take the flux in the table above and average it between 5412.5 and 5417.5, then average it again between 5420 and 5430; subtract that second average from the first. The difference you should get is 1.3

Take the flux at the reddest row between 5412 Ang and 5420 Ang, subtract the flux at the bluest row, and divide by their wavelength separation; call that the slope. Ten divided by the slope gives 18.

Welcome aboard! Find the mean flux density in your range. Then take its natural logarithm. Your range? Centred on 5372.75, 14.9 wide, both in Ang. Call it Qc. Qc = 3.36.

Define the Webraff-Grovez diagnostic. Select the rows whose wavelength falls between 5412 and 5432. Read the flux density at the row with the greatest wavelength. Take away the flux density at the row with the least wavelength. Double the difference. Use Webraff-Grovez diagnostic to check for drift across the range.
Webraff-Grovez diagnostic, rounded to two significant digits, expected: -2.6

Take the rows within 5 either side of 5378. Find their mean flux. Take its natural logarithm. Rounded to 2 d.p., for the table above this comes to 3.34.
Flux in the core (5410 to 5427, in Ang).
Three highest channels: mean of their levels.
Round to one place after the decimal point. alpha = 32.9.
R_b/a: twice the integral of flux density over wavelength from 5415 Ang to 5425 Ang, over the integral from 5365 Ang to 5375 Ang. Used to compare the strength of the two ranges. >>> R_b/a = 2.3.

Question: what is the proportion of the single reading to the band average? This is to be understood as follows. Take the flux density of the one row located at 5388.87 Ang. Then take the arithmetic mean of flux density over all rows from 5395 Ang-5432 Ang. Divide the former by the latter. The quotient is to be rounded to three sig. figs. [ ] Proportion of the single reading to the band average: 0.777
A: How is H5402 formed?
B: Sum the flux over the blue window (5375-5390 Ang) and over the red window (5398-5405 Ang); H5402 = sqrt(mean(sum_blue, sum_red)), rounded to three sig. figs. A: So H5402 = 11.3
